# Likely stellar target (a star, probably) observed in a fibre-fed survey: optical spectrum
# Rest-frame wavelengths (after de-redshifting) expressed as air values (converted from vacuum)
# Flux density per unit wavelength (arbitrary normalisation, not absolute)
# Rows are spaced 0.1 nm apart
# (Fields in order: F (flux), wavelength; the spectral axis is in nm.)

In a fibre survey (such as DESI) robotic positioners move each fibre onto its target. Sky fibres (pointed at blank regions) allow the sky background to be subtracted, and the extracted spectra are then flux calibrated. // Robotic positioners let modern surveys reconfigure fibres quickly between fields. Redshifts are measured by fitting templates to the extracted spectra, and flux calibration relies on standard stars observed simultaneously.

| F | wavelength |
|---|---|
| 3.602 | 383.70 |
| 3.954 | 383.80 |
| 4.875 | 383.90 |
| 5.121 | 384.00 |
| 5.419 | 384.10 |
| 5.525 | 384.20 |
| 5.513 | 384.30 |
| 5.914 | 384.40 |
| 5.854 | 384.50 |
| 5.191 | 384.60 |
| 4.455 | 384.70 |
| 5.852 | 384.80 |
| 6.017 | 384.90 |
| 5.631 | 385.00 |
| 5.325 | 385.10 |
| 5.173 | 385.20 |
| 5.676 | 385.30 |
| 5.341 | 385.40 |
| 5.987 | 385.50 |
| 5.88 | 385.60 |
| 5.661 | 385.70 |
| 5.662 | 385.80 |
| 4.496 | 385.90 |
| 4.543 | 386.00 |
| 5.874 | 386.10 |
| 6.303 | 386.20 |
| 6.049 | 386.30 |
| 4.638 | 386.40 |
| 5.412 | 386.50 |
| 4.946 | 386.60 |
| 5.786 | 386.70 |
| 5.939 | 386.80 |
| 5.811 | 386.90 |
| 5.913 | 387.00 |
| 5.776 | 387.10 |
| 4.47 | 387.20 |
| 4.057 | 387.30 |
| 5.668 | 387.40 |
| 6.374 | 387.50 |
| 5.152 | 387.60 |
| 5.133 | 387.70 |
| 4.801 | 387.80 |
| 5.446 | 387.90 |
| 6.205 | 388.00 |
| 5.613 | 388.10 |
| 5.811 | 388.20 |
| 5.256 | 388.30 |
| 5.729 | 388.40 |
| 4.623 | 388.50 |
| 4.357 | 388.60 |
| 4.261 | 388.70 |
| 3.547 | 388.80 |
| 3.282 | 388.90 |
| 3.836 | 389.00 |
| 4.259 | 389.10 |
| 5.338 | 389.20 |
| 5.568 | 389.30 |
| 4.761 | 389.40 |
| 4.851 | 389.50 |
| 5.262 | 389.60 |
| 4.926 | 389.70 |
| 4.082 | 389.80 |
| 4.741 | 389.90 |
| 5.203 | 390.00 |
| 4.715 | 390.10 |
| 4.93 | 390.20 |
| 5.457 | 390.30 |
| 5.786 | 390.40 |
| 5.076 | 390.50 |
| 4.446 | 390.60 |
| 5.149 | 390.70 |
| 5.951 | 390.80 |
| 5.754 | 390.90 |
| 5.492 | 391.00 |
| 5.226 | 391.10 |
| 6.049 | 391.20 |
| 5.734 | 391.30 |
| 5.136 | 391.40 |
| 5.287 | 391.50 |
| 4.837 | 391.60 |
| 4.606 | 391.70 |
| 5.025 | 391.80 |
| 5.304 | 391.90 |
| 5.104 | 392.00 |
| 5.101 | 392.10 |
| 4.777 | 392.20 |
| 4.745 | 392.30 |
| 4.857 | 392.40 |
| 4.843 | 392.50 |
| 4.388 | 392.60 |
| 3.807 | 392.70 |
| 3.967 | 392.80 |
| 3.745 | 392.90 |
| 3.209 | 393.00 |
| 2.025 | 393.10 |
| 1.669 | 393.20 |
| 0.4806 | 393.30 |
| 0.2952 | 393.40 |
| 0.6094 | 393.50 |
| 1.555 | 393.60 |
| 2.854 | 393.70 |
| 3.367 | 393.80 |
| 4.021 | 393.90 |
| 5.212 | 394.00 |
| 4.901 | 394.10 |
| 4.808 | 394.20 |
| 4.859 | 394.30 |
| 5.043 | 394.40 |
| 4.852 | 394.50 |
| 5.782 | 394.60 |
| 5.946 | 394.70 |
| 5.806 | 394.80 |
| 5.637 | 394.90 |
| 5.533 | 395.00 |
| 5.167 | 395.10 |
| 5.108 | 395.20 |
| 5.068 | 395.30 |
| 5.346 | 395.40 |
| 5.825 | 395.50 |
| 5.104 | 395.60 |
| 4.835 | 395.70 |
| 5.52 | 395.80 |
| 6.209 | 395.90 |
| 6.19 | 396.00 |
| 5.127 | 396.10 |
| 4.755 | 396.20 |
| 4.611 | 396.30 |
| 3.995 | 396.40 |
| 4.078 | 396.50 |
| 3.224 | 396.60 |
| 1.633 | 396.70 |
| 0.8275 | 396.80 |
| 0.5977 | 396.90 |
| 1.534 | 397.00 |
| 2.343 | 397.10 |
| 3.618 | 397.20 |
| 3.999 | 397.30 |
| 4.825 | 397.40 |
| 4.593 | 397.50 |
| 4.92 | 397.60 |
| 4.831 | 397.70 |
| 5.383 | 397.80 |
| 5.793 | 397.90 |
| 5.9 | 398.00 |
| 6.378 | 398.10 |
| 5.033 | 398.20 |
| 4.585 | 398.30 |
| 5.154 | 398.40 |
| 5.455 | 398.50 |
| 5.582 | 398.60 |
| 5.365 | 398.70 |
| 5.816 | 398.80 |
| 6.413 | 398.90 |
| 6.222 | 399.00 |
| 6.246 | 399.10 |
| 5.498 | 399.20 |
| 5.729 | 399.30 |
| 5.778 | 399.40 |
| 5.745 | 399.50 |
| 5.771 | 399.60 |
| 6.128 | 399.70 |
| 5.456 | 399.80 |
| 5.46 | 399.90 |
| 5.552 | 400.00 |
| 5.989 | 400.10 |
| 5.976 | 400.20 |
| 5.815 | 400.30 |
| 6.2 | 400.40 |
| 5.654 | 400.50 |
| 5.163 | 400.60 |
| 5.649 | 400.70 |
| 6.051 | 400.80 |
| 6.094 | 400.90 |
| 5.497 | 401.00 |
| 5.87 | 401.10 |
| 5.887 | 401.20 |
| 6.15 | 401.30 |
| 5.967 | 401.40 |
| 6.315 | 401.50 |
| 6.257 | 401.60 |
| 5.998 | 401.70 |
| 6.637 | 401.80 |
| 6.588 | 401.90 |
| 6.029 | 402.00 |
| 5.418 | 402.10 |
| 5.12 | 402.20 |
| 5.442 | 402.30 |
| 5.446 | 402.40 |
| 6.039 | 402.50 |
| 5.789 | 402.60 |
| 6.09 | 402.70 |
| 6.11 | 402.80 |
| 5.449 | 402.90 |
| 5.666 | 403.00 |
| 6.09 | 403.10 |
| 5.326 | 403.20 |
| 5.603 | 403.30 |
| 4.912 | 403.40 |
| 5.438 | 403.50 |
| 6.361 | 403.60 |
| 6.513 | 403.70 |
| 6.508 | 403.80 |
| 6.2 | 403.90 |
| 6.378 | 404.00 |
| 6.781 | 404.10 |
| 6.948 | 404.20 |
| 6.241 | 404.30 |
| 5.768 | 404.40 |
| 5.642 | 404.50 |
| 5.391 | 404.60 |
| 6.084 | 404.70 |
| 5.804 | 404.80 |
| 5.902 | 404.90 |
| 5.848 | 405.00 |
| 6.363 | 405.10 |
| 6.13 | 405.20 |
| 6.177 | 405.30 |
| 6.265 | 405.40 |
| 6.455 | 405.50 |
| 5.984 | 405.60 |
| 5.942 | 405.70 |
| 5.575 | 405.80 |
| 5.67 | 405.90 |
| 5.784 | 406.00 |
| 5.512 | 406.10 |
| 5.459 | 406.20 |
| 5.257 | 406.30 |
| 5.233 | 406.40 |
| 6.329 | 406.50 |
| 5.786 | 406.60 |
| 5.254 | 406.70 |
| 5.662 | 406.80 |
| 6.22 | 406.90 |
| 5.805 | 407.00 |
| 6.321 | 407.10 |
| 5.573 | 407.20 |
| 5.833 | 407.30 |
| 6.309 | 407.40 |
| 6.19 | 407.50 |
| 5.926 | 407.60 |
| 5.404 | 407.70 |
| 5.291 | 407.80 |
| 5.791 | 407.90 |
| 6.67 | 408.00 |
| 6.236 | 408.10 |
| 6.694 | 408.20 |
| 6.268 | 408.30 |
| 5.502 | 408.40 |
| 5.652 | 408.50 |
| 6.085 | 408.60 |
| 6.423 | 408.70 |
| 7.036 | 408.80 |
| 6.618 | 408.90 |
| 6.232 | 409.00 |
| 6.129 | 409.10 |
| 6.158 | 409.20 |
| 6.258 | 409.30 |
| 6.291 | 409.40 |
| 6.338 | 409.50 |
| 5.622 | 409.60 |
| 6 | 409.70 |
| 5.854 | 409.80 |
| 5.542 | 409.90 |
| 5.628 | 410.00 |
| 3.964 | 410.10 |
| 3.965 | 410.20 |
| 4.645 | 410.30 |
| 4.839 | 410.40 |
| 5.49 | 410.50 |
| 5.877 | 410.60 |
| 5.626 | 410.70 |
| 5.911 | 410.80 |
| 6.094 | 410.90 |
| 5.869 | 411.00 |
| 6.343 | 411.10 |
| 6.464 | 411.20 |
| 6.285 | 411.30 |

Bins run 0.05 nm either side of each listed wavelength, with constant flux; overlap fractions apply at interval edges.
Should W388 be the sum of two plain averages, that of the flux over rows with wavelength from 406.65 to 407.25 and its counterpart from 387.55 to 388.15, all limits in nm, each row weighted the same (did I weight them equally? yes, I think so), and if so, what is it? 11.2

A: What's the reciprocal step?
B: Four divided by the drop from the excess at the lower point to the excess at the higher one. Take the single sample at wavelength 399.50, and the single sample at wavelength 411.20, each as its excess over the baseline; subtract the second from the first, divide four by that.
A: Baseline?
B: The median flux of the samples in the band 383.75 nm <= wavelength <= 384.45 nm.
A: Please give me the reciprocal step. -5.6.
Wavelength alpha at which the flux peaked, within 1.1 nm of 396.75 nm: 395.90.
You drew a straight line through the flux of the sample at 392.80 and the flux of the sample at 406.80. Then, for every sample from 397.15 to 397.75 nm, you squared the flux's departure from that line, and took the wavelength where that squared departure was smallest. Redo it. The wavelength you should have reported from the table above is 397.50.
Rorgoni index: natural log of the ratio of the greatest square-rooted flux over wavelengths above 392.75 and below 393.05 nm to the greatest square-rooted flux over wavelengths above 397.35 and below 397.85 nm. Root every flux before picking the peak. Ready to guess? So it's -0.15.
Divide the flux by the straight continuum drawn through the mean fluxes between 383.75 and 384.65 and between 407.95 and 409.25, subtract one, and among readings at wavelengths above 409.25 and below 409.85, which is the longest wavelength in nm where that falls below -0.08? 409.60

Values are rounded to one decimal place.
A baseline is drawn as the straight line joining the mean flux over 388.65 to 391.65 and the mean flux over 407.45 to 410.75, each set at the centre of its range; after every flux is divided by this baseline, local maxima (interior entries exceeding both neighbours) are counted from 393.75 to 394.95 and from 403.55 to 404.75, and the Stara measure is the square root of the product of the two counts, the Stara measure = 2.4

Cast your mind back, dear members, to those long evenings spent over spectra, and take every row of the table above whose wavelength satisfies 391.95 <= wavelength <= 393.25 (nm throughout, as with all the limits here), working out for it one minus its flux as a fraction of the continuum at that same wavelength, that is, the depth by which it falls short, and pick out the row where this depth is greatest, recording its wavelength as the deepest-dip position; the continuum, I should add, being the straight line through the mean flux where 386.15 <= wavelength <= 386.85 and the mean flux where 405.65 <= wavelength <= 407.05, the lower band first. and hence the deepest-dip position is 393.20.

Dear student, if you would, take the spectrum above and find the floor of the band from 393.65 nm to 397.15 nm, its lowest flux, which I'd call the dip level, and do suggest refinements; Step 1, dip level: 0.5977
